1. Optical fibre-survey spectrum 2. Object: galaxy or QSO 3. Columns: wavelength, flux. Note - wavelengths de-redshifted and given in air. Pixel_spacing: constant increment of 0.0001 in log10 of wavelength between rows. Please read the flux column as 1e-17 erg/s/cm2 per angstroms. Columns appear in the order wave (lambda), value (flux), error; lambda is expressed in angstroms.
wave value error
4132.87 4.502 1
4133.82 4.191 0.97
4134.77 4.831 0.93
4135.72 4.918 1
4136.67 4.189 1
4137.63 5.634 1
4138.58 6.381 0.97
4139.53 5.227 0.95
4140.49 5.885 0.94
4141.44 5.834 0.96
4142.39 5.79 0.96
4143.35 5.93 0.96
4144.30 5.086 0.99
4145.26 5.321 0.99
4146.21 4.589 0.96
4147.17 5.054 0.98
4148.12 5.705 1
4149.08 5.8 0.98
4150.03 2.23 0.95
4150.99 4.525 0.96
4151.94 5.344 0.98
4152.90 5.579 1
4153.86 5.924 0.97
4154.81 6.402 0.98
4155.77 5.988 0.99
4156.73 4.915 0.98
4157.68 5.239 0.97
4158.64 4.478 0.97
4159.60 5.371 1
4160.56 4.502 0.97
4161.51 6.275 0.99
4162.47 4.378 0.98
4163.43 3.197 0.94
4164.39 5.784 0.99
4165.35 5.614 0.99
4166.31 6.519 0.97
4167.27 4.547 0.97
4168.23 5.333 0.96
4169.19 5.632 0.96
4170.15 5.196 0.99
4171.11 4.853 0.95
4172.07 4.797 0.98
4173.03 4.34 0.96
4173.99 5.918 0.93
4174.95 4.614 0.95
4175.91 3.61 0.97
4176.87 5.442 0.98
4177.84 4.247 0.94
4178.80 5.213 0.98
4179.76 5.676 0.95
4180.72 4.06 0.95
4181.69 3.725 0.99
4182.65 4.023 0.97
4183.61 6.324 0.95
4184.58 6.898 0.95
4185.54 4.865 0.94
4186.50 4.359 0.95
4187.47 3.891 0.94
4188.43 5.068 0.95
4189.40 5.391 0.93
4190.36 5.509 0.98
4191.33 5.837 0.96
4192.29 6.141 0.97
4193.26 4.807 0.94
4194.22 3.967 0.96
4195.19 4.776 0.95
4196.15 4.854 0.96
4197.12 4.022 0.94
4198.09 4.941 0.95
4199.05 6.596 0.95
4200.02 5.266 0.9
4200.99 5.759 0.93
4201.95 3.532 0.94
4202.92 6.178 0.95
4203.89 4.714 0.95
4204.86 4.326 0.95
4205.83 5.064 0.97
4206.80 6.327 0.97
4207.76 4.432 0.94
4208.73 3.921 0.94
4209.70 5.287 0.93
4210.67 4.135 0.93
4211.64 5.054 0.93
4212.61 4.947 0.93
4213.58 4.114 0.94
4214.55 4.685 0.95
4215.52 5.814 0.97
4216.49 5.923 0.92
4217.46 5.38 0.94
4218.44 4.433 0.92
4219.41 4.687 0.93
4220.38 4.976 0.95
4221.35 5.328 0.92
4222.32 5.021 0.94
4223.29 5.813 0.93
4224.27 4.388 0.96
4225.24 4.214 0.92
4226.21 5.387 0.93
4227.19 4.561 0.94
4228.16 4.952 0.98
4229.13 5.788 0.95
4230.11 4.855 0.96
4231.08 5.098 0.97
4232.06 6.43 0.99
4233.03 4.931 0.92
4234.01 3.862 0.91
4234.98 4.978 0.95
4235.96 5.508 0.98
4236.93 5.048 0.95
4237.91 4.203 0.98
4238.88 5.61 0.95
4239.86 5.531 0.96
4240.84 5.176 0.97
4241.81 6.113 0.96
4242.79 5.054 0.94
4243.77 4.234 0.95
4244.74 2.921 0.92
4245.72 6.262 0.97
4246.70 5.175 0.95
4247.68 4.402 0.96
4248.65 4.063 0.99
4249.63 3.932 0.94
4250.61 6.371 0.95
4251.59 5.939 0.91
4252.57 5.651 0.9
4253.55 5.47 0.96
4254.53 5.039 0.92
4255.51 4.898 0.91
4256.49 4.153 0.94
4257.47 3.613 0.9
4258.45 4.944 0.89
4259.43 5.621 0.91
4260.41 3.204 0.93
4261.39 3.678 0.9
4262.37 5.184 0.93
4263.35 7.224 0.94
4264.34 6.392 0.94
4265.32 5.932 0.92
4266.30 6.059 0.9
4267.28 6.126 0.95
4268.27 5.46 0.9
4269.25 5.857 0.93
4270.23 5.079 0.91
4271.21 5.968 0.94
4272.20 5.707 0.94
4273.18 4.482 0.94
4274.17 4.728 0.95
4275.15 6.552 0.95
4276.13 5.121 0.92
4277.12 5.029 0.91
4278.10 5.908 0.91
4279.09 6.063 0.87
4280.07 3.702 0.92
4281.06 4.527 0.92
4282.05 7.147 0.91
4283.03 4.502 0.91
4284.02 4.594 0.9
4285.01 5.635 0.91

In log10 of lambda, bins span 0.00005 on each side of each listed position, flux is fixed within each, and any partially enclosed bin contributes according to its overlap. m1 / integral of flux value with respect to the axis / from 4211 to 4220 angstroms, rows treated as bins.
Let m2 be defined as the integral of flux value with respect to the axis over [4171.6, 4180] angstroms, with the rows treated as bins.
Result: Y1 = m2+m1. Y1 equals 86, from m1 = 44.9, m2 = 41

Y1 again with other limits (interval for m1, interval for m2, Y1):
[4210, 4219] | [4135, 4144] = 94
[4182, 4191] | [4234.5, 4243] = 91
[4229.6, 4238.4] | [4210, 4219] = 88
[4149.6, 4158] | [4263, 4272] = 97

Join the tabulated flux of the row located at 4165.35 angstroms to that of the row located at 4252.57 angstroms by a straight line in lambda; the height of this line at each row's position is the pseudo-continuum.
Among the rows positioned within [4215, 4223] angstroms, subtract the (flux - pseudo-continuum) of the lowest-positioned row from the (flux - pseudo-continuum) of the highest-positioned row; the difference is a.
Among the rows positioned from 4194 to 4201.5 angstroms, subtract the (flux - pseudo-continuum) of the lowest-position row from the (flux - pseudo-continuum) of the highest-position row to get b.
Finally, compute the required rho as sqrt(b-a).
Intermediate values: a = -0.8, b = 1.8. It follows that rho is 1.6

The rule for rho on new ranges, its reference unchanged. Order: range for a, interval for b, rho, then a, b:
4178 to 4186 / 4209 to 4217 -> 1.0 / -0.4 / 0.6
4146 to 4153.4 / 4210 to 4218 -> 0.5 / 1.0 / 1.2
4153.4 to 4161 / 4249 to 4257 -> 1.3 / -1.4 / 0.2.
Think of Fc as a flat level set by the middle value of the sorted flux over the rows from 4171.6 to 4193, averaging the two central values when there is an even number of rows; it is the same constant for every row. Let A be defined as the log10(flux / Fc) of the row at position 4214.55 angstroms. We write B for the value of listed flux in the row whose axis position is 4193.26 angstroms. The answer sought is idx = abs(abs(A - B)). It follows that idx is 4.83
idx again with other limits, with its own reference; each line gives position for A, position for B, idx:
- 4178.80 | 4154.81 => 6.38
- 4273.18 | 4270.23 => 5.12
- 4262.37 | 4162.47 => 4.36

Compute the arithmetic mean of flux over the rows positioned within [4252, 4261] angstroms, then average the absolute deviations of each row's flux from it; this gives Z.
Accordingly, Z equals 0.72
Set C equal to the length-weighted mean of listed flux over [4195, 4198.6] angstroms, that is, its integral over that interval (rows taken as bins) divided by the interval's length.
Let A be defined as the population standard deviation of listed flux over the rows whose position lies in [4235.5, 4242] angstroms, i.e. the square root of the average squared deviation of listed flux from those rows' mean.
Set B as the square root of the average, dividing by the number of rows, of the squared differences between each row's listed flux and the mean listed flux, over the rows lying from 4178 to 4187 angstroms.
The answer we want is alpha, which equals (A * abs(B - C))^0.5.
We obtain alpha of 1.41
